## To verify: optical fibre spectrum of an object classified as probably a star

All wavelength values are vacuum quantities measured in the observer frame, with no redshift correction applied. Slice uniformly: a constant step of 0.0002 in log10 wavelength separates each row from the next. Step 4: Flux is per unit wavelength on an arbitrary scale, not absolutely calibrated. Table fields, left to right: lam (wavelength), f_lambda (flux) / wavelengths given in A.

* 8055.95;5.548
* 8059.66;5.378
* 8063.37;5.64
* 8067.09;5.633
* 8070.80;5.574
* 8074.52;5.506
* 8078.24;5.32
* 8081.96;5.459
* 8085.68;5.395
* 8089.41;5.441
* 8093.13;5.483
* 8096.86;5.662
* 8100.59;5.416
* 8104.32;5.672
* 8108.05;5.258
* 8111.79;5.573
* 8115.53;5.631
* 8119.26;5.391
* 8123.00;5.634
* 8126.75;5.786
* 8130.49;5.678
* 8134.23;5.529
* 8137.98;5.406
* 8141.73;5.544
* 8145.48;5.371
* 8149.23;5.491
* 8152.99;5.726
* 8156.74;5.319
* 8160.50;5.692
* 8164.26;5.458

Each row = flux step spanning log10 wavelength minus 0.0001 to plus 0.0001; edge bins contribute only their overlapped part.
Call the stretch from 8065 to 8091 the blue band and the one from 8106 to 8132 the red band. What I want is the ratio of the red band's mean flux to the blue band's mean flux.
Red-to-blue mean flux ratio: 1.016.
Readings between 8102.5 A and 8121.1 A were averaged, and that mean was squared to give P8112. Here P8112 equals 30.3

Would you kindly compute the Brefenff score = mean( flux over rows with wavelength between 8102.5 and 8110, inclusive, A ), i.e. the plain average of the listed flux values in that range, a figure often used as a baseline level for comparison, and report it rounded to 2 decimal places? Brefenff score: 5.46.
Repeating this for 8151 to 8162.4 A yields 5.58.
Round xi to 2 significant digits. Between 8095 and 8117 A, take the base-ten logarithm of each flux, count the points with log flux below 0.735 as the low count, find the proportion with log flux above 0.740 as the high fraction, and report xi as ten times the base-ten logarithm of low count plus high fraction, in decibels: 4.3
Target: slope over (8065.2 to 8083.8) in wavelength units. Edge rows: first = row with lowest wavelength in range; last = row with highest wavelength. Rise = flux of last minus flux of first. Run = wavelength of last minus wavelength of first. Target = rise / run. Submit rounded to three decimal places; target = -0.012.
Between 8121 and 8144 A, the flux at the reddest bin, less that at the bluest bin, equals -0.09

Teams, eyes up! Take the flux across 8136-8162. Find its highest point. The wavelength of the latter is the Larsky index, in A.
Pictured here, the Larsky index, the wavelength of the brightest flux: 8152.99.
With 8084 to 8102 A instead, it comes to 8096.86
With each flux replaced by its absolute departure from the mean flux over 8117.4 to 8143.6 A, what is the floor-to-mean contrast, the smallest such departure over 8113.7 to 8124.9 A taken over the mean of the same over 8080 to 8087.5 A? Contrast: 0.46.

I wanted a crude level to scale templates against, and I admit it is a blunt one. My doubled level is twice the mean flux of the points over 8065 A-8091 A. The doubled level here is 11.0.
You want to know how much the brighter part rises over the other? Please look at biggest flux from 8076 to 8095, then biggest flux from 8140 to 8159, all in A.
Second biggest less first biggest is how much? 0.24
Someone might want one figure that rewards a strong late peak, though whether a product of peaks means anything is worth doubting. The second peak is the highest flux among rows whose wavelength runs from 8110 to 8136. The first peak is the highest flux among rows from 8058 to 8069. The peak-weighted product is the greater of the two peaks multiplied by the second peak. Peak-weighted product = 33.5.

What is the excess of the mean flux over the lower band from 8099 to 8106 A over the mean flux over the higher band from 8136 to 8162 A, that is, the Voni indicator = 0.04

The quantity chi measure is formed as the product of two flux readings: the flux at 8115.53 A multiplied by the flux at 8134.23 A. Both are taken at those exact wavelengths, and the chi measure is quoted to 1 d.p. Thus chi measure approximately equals 31.1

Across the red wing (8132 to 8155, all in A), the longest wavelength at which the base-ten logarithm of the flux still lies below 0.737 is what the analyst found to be 8145.48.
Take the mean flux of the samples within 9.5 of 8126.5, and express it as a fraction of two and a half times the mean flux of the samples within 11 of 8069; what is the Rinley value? 0.407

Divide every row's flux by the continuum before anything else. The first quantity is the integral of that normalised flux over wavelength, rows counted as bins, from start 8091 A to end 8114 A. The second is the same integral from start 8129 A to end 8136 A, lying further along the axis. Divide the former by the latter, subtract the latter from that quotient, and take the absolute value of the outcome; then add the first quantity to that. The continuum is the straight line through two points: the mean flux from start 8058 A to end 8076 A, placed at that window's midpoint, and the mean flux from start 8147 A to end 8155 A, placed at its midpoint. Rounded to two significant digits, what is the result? 27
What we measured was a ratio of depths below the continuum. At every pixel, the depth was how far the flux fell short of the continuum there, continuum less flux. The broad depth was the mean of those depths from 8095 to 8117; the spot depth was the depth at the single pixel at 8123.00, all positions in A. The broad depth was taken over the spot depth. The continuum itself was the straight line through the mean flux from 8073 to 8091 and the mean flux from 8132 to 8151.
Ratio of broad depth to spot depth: 0.52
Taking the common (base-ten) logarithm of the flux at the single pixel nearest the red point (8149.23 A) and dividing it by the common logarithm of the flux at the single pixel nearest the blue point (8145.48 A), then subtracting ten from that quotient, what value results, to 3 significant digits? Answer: -8.99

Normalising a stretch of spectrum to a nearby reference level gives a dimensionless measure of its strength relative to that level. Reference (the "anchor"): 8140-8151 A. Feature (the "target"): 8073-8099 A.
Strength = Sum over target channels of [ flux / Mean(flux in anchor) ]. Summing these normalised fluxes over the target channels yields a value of 7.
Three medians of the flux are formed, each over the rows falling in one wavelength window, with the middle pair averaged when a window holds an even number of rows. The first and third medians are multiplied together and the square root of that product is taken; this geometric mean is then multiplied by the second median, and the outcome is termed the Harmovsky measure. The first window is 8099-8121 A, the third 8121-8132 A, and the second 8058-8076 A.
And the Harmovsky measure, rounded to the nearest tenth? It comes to 31.1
